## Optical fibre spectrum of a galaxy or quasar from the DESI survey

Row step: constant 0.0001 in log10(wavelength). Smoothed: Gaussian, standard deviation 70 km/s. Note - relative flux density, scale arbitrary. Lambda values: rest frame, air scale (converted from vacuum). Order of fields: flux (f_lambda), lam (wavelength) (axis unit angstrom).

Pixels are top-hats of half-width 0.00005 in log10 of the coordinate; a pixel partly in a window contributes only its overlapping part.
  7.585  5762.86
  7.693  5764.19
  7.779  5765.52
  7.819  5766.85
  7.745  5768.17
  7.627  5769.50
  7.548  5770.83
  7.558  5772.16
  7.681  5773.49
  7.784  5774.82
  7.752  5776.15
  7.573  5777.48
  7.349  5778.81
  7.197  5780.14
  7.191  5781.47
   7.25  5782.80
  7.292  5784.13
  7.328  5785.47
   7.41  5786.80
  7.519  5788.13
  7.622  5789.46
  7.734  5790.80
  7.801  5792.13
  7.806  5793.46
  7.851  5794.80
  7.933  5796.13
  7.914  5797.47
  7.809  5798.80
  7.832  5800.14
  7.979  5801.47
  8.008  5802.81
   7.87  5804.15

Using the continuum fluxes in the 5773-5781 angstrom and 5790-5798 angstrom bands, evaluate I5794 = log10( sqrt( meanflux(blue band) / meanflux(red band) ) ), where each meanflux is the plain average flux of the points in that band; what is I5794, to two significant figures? -0.0080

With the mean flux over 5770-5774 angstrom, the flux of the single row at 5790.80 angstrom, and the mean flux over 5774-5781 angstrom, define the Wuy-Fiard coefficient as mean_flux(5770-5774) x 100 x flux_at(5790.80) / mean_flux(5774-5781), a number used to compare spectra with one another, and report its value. 780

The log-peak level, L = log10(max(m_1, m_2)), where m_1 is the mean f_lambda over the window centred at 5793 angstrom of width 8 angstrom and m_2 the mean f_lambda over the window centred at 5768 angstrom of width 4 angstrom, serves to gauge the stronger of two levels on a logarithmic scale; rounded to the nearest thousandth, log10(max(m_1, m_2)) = 0.892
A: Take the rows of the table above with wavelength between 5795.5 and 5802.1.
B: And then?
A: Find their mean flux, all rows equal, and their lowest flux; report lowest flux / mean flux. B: 0.9893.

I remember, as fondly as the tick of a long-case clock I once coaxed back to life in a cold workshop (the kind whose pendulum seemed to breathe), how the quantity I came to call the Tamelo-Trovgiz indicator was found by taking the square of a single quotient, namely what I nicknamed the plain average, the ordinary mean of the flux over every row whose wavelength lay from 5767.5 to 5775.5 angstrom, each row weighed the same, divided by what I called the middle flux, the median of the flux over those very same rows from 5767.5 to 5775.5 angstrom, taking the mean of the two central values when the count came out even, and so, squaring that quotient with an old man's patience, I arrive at 1.00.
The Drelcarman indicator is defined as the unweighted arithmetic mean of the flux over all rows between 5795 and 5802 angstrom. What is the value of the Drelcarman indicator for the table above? 7.89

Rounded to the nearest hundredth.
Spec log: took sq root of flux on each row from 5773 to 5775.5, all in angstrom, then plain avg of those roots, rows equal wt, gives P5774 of 2.78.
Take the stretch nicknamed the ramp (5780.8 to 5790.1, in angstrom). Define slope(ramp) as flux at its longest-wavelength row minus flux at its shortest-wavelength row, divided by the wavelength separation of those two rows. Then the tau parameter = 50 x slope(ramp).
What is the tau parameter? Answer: 2.7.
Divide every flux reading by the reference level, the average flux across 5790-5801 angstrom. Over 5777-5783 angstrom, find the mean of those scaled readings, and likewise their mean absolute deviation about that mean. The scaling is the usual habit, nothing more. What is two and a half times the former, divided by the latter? 153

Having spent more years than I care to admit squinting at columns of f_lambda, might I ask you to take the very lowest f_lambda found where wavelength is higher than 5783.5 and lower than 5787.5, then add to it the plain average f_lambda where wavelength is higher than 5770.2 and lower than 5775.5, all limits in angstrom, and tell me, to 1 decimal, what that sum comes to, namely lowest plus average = 14.9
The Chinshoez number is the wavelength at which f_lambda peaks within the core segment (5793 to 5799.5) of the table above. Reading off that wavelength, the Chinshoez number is 5796.13 angstrom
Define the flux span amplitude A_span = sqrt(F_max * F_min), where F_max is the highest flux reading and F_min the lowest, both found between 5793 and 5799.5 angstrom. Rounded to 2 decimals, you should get 7.87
